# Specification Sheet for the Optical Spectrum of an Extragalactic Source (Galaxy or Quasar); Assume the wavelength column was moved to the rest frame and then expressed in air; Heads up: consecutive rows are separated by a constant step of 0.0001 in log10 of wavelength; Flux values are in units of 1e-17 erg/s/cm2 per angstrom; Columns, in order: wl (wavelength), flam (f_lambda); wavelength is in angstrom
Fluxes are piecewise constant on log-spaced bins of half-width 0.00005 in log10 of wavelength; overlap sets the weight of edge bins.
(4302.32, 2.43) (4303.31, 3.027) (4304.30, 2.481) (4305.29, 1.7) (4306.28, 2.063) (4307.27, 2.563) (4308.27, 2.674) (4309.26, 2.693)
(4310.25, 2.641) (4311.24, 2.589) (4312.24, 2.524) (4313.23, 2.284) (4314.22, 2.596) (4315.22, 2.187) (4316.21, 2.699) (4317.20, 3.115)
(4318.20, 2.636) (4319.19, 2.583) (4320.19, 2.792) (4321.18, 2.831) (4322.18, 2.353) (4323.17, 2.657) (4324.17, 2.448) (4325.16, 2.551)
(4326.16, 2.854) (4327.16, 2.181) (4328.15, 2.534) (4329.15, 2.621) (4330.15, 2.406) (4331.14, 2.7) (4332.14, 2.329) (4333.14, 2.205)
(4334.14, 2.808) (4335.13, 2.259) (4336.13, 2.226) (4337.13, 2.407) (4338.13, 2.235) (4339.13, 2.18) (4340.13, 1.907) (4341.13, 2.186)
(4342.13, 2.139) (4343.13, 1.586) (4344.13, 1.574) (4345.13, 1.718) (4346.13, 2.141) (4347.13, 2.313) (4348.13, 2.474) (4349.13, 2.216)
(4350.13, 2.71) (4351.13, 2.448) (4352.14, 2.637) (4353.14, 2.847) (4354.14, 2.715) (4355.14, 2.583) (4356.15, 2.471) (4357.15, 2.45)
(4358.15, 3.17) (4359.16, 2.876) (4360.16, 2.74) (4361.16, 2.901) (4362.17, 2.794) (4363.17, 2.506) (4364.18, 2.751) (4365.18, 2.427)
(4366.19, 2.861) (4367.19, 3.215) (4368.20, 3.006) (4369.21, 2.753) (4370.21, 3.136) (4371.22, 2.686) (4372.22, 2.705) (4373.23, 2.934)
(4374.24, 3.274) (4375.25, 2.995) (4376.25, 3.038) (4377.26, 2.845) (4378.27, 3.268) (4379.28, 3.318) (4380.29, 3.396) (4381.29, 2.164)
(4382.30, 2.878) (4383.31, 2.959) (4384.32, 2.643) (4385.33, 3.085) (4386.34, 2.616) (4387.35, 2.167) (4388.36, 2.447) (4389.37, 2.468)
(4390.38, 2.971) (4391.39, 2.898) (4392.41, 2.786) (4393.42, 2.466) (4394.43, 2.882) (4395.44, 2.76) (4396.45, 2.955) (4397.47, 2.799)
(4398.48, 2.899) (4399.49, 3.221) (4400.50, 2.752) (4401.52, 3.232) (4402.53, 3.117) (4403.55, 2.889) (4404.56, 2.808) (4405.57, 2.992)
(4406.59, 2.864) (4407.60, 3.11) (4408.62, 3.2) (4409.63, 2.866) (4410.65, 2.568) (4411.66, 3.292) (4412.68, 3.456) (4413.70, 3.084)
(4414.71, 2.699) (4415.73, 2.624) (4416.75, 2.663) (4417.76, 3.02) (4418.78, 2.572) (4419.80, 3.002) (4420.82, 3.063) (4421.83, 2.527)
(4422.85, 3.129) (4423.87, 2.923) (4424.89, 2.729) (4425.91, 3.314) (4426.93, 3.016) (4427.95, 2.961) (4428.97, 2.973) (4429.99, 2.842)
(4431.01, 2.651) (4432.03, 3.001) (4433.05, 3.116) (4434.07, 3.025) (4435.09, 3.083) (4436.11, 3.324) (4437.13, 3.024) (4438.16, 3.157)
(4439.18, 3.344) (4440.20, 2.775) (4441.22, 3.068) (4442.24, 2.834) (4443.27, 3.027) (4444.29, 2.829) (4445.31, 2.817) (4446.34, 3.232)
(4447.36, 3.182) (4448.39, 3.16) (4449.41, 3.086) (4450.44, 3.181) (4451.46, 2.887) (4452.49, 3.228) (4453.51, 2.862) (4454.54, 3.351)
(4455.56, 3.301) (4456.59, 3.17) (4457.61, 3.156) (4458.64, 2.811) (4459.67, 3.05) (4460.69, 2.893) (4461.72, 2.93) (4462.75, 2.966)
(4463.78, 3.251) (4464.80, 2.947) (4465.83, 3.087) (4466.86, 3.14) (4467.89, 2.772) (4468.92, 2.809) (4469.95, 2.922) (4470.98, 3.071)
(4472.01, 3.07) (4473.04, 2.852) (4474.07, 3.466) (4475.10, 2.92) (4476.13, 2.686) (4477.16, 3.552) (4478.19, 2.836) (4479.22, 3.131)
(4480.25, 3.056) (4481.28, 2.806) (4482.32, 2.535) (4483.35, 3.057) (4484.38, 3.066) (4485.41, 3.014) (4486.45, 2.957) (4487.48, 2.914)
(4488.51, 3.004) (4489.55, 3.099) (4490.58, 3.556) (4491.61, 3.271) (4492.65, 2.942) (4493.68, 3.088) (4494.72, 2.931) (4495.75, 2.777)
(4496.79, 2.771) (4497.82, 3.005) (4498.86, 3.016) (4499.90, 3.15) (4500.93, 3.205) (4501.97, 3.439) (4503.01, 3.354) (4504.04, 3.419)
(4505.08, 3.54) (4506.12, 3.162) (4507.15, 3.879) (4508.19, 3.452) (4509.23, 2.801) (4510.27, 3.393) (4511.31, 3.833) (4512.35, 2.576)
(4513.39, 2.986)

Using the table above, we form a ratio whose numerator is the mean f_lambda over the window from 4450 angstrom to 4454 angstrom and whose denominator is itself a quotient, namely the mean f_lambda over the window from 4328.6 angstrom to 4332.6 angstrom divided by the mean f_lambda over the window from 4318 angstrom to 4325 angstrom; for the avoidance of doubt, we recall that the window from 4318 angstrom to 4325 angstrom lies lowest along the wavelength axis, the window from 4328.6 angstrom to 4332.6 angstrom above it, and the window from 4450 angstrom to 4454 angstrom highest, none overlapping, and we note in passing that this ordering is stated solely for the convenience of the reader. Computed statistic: 3.2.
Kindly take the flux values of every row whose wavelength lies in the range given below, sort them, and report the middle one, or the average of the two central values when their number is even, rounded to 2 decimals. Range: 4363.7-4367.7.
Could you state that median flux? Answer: 2.81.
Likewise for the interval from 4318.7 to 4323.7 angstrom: 2.66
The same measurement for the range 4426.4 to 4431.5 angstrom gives 2.96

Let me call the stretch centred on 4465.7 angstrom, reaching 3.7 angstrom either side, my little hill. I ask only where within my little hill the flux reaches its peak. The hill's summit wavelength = 4463.78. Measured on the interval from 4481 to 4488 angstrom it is 4484.38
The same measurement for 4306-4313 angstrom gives 4309.26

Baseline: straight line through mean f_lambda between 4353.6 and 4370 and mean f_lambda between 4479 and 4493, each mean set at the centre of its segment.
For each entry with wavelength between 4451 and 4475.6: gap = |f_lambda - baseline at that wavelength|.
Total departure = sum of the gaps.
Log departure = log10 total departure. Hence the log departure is 0.58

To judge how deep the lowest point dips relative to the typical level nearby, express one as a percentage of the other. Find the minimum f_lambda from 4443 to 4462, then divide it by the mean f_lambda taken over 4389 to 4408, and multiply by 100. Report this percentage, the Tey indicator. 97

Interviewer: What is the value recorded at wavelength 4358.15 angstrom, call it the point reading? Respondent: 3.17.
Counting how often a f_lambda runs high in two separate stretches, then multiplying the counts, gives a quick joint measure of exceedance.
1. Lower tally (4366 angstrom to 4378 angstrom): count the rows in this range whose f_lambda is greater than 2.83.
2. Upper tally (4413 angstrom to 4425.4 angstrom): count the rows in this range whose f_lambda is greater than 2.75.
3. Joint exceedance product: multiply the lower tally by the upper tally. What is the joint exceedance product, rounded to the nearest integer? 54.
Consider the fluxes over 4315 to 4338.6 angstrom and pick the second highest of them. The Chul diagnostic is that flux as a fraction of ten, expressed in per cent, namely 28.5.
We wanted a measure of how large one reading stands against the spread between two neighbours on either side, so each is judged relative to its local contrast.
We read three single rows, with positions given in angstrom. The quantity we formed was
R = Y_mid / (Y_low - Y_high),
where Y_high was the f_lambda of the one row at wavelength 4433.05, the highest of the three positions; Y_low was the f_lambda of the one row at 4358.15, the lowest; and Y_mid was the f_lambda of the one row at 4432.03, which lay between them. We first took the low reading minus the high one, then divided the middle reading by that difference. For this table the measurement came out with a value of 56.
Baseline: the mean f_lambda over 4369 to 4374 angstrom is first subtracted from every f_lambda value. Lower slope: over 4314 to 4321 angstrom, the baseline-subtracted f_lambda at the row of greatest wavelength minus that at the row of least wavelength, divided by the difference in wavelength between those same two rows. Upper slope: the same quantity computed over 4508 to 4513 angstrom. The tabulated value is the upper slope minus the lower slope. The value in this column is -0.24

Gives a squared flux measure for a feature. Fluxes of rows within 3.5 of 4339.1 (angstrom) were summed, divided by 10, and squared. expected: 2.3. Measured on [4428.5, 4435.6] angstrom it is 4.3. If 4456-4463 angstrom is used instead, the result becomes 4.4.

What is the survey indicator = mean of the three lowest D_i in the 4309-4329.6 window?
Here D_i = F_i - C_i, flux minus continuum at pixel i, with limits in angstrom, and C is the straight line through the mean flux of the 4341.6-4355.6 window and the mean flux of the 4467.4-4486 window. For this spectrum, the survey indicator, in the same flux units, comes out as 0.1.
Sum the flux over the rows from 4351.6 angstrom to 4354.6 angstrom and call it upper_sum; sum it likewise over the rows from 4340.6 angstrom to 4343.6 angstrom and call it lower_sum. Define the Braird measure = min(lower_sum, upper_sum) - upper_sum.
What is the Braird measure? -2.3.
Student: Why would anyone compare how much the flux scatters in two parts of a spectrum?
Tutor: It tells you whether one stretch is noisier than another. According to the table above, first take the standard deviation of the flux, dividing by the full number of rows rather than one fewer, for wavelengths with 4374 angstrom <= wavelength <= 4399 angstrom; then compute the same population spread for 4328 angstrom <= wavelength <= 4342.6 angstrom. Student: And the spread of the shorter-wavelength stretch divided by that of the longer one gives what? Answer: 0.73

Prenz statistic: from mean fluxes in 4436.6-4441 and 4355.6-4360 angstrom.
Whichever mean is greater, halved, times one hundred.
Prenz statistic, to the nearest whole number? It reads 154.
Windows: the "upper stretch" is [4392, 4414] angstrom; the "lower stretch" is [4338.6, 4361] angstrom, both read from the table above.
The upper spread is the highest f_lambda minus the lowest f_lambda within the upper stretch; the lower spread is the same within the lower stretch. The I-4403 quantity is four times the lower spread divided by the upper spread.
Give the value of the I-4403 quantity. 6.4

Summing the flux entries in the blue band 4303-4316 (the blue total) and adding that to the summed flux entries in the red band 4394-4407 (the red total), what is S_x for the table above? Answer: 70.2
